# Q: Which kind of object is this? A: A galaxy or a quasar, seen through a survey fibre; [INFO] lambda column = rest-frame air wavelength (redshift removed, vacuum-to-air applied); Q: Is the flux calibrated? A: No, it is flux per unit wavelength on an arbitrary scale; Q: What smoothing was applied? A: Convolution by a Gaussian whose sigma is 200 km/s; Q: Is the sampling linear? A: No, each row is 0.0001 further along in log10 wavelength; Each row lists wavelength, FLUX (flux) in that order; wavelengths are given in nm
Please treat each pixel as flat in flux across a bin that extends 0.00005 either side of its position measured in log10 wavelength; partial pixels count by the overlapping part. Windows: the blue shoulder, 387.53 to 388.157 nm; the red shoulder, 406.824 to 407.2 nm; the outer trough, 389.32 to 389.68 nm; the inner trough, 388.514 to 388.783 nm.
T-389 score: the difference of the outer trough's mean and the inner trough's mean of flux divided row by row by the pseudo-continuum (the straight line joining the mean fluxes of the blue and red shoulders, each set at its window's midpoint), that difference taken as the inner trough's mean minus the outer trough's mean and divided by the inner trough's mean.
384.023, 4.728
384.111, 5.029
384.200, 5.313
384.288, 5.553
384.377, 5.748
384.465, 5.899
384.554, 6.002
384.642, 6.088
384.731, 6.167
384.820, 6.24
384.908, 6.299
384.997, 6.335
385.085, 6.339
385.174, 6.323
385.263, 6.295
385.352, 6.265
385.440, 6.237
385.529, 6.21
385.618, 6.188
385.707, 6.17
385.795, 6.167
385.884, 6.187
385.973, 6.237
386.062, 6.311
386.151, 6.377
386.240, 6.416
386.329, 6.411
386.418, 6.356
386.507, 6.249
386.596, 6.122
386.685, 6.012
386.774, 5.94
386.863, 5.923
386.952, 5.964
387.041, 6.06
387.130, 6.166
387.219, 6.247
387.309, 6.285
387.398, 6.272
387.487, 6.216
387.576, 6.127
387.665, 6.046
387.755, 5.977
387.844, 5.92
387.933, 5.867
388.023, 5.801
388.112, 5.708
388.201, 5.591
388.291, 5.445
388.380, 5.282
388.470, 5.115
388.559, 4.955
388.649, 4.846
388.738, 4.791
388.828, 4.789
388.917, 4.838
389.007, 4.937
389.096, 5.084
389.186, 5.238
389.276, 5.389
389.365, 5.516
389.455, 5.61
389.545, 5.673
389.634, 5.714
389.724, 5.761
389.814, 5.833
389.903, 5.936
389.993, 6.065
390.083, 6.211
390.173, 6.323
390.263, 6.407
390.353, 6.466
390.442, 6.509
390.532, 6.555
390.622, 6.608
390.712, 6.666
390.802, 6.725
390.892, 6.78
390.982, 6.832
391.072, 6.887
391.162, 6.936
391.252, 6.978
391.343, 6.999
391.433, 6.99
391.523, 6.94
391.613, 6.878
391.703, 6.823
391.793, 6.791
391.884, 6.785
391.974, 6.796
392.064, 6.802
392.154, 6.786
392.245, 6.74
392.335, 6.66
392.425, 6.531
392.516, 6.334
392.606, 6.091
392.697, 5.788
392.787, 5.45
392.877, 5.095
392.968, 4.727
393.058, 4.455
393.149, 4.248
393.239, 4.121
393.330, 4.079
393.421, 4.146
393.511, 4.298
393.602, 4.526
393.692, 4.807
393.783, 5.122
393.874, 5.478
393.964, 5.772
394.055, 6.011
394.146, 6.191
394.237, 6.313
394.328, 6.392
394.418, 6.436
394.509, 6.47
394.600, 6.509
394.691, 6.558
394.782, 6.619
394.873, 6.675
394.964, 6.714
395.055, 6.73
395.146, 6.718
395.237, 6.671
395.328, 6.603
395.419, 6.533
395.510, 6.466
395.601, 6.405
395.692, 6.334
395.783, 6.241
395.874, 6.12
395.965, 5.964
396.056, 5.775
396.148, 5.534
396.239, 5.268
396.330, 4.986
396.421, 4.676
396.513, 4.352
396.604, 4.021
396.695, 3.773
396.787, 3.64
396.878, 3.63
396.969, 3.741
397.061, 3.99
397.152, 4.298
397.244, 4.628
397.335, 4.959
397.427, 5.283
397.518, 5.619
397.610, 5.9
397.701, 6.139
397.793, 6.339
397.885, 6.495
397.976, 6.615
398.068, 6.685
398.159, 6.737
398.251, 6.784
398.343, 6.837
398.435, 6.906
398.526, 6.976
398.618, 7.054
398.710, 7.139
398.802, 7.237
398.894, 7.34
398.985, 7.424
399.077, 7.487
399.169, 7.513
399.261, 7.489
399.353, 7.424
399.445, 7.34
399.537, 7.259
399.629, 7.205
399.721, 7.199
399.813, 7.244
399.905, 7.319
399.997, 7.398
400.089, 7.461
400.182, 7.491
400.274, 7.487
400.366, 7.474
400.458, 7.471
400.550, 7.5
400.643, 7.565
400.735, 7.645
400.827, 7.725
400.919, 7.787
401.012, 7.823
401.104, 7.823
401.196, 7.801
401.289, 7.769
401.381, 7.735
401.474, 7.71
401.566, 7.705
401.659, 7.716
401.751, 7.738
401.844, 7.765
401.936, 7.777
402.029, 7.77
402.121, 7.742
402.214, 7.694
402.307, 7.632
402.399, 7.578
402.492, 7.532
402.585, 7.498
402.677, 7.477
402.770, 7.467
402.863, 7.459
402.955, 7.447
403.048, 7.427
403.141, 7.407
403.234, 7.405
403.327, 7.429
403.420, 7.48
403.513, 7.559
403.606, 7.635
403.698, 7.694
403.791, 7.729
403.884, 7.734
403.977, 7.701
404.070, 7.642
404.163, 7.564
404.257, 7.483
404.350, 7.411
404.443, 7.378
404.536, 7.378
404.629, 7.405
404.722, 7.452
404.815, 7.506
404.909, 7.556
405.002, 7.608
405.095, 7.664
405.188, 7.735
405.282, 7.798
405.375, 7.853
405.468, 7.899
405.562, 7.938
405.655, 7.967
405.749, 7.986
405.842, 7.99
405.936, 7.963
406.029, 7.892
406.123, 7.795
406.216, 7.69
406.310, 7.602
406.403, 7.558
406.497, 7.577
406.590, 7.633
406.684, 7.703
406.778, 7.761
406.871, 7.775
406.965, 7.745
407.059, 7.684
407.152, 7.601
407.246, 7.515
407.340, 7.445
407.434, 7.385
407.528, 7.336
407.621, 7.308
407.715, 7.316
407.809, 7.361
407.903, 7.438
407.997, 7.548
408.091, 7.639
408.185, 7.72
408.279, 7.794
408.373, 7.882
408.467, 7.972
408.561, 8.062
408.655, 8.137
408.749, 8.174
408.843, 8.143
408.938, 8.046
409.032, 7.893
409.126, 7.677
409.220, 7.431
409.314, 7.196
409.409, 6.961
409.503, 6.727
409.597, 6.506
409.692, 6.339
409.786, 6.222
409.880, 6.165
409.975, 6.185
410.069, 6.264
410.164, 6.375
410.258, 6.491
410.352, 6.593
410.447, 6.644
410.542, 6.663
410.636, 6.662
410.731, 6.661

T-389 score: -0.14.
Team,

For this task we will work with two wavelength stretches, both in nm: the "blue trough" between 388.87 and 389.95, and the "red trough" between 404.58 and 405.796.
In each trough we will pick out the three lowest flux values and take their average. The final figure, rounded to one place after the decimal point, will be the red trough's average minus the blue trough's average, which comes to 2.5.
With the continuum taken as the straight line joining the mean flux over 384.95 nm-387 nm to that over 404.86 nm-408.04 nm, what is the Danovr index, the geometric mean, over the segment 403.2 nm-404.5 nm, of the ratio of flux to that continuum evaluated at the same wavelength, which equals 1.01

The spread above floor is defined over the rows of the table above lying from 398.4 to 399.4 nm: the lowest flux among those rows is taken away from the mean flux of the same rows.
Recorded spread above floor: 0.37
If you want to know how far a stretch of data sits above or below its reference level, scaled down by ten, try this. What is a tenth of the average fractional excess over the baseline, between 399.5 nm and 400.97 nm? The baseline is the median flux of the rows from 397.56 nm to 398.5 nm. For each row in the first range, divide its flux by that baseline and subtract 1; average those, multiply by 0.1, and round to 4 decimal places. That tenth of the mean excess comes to 0.0121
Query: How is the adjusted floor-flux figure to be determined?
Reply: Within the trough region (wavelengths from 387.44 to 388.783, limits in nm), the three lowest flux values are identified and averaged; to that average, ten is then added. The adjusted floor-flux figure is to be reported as 14.9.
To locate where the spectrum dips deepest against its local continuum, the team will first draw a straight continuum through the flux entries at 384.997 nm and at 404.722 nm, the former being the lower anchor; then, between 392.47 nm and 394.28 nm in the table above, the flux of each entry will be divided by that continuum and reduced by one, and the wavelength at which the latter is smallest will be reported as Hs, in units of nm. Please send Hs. 393.330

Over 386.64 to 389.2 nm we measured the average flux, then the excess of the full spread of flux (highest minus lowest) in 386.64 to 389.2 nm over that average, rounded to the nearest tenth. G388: -4.1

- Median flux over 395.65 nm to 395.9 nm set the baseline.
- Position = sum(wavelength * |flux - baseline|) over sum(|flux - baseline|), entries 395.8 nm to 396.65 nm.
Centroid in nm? 396.39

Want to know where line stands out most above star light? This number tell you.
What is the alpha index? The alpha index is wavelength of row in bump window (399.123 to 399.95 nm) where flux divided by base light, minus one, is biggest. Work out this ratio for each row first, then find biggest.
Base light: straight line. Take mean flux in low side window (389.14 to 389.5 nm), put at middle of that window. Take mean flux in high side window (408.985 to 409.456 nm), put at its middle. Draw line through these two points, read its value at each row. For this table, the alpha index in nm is 399.169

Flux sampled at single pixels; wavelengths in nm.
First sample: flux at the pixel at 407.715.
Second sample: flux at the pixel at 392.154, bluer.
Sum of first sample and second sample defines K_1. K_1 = 14.1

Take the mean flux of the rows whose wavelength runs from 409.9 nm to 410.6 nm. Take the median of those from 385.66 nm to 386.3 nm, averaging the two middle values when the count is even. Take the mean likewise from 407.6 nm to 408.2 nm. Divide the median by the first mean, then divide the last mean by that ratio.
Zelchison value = 7.7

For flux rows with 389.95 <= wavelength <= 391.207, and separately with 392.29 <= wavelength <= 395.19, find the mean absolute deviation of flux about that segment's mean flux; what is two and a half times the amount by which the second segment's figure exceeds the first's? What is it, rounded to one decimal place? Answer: 1.6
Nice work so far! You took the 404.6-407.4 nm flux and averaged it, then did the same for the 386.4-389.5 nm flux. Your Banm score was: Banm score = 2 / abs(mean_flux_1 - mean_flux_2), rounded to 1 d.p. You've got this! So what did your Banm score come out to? 1.0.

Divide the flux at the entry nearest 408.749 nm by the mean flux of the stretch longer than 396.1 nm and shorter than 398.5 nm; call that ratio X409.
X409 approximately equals 1.54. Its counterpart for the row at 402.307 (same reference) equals 1.44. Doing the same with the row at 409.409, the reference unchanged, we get 1.31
